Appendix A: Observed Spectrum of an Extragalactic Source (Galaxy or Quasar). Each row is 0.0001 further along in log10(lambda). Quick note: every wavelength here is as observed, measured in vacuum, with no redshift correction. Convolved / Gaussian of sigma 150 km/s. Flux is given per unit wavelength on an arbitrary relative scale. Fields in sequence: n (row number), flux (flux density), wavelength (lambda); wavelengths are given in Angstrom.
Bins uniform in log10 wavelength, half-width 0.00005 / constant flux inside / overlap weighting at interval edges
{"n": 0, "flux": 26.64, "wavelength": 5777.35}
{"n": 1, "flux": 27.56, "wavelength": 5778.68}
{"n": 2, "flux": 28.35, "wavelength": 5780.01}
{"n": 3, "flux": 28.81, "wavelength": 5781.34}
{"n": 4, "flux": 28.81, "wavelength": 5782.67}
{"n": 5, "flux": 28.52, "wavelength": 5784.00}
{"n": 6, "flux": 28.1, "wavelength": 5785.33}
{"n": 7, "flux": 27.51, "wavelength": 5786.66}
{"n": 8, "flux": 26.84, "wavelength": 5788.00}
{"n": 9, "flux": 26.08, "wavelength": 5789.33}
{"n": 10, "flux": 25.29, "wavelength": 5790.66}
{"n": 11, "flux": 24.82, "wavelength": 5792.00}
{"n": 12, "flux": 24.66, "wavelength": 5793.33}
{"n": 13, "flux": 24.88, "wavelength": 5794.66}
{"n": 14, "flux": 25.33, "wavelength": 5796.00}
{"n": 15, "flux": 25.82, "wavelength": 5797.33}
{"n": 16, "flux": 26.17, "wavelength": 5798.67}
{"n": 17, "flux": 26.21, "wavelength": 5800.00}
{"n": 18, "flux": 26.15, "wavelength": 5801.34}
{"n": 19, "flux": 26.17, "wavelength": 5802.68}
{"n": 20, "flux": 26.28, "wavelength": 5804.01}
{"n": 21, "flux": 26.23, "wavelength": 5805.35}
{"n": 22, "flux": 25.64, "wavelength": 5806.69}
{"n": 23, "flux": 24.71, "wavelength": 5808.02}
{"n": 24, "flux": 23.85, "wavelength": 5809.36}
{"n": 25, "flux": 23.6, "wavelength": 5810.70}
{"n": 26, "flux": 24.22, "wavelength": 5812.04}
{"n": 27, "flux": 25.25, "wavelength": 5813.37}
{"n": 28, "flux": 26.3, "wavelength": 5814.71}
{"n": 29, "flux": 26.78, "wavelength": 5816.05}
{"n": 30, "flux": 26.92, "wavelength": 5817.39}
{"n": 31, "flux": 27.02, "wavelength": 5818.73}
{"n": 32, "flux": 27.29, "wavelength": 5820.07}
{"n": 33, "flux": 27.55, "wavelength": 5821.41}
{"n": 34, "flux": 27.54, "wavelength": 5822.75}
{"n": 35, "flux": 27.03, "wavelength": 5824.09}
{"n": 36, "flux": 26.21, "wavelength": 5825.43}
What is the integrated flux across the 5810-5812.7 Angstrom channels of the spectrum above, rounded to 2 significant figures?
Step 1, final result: 64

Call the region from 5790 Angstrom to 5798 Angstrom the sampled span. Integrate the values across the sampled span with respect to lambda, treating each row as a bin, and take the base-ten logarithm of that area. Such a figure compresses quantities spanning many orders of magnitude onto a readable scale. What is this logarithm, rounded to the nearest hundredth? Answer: 2.30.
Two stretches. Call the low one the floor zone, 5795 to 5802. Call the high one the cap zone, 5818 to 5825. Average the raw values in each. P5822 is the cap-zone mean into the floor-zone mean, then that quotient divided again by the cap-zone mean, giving 0.0348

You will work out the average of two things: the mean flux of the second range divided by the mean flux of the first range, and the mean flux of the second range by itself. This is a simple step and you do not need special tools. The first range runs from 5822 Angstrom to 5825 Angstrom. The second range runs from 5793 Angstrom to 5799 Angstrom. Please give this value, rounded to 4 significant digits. 13.15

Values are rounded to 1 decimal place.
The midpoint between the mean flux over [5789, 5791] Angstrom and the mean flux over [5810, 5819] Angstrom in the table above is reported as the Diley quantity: 25.7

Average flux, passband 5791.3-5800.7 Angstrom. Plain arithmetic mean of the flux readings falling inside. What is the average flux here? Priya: 25.4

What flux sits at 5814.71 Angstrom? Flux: 26.3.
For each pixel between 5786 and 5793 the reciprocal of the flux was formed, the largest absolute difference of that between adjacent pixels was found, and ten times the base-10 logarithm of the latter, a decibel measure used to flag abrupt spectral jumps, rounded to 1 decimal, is -29.2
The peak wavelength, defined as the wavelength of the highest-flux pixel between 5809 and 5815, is 5814.71 Angstrom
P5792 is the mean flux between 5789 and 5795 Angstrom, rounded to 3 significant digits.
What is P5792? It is 25.1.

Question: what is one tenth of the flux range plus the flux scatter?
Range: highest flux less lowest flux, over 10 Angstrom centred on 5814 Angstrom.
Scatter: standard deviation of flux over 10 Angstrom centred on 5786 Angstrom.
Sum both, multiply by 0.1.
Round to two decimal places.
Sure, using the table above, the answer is 0.47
